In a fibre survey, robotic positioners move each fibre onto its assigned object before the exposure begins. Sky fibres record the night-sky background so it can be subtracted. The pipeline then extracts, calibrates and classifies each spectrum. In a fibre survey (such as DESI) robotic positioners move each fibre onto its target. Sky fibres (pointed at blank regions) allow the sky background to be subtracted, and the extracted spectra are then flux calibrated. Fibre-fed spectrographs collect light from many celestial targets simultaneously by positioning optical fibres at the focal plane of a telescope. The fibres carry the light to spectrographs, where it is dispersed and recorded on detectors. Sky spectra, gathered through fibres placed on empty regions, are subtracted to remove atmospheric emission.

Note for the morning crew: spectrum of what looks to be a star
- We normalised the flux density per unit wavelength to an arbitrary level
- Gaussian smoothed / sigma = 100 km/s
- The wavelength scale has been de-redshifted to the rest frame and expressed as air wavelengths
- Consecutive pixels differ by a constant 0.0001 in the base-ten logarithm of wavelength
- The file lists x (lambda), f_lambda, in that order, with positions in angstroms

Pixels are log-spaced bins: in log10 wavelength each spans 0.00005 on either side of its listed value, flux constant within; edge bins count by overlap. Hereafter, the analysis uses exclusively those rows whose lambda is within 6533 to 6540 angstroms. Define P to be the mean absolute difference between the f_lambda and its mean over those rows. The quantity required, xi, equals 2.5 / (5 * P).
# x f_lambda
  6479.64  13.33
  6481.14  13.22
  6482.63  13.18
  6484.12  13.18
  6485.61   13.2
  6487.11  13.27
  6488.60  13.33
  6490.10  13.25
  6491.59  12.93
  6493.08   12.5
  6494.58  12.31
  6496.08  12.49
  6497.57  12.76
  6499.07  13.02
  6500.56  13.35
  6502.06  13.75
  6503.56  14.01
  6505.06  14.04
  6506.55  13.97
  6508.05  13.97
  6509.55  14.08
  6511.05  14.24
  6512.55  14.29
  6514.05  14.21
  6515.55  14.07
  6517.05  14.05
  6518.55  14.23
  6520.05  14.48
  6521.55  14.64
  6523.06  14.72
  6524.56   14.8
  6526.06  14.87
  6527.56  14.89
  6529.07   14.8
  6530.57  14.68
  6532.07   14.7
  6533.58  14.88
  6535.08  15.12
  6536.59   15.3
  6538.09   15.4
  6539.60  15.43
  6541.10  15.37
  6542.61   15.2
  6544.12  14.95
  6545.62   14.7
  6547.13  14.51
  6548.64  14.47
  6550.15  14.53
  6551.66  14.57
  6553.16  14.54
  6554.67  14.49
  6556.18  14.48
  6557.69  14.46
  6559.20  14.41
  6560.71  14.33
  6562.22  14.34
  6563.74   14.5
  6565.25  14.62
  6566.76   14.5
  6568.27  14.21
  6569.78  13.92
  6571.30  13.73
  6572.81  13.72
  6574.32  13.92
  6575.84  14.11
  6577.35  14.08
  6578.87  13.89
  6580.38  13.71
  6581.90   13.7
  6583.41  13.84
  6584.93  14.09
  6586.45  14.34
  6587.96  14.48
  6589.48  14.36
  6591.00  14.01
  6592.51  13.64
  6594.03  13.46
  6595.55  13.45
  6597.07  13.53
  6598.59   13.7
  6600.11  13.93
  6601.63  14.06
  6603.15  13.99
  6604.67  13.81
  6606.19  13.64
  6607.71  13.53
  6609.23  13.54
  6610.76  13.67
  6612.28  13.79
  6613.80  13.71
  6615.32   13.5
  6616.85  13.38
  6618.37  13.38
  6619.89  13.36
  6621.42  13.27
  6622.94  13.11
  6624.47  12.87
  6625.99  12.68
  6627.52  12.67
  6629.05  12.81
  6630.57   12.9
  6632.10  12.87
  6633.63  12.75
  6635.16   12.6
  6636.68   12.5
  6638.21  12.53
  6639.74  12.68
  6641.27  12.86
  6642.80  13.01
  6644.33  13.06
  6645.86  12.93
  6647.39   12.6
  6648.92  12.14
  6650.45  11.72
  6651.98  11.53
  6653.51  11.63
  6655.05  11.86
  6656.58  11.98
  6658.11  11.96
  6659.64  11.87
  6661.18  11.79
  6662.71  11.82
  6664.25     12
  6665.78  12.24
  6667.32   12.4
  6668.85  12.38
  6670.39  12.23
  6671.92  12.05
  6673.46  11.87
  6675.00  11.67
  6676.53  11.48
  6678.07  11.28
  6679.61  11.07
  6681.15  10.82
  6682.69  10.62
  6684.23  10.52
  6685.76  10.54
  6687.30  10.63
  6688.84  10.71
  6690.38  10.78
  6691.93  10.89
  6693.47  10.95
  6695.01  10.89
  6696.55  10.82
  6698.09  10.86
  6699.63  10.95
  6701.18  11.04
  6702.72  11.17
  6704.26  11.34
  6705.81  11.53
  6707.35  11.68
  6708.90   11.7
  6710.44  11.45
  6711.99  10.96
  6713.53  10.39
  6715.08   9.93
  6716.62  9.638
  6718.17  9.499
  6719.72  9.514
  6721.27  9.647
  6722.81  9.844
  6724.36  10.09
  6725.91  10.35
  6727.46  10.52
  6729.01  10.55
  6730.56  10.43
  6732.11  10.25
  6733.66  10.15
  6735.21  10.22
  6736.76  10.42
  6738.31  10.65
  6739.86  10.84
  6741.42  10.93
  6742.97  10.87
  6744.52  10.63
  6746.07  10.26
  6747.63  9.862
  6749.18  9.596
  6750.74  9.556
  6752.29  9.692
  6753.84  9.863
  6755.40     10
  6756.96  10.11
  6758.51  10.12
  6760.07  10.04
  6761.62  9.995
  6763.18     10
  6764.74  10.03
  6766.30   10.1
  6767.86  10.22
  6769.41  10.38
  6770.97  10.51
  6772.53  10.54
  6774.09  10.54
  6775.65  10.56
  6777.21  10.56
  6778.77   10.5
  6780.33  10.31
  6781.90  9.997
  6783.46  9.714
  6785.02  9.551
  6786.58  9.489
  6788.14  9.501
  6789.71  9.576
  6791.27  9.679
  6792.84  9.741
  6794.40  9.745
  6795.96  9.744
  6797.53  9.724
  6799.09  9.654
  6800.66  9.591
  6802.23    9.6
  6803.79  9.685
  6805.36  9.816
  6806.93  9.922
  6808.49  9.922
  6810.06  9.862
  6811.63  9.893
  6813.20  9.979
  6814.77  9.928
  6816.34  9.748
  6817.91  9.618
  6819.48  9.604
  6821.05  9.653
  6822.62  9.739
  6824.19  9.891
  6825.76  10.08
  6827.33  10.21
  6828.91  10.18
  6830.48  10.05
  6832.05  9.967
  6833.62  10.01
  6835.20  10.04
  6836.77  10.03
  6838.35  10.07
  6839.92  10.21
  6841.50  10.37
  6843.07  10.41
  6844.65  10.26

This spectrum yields 2.8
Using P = 0.181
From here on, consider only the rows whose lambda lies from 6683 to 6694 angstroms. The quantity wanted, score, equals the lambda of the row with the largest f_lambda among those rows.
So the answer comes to 6693.47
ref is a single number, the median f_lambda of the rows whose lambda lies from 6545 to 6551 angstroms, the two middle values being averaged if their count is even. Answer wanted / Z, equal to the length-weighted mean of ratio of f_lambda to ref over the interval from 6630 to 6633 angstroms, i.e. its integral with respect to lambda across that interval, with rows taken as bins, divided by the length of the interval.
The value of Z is 0.89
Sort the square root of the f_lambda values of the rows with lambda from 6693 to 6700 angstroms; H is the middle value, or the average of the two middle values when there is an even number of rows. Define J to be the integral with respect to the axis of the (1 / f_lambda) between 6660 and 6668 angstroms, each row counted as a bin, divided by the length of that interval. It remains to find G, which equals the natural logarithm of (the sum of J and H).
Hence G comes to 1.22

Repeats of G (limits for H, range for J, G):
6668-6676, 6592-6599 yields 1.27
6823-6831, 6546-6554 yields 1.18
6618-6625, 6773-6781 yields 1.32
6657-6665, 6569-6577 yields 1.26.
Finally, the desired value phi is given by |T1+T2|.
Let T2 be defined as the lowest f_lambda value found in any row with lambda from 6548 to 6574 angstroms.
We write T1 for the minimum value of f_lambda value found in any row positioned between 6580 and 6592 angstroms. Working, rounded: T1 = 13.7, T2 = 13.72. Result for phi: 27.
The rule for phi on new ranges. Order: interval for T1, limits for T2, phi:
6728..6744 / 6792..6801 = 20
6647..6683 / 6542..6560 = 25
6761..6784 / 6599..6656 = 21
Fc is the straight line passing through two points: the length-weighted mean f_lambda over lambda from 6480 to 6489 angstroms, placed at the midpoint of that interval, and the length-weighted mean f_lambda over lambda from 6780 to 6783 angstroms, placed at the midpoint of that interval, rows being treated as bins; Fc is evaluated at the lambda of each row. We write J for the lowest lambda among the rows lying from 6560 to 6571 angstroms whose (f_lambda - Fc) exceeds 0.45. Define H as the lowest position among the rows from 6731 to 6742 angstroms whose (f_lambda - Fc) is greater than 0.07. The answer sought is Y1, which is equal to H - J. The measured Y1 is 177.6 angstroms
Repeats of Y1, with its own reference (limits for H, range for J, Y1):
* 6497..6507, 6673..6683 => -172.9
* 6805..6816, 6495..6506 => 304.9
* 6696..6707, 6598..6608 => 102.6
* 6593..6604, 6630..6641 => -36.5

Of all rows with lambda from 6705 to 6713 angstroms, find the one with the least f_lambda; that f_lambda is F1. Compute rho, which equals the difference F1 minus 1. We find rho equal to 10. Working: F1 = 10.96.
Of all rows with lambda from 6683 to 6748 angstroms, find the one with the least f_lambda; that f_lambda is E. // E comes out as 9.499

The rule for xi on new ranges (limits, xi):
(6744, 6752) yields 1.3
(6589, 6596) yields 1.6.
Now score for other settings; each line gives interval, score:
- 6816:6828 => 6827.33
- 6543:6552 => 6544.12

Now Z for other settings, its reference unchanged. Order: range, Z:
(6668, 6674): 0.84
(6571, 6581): 0.96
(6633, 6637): 0.87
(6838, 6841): 0.70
